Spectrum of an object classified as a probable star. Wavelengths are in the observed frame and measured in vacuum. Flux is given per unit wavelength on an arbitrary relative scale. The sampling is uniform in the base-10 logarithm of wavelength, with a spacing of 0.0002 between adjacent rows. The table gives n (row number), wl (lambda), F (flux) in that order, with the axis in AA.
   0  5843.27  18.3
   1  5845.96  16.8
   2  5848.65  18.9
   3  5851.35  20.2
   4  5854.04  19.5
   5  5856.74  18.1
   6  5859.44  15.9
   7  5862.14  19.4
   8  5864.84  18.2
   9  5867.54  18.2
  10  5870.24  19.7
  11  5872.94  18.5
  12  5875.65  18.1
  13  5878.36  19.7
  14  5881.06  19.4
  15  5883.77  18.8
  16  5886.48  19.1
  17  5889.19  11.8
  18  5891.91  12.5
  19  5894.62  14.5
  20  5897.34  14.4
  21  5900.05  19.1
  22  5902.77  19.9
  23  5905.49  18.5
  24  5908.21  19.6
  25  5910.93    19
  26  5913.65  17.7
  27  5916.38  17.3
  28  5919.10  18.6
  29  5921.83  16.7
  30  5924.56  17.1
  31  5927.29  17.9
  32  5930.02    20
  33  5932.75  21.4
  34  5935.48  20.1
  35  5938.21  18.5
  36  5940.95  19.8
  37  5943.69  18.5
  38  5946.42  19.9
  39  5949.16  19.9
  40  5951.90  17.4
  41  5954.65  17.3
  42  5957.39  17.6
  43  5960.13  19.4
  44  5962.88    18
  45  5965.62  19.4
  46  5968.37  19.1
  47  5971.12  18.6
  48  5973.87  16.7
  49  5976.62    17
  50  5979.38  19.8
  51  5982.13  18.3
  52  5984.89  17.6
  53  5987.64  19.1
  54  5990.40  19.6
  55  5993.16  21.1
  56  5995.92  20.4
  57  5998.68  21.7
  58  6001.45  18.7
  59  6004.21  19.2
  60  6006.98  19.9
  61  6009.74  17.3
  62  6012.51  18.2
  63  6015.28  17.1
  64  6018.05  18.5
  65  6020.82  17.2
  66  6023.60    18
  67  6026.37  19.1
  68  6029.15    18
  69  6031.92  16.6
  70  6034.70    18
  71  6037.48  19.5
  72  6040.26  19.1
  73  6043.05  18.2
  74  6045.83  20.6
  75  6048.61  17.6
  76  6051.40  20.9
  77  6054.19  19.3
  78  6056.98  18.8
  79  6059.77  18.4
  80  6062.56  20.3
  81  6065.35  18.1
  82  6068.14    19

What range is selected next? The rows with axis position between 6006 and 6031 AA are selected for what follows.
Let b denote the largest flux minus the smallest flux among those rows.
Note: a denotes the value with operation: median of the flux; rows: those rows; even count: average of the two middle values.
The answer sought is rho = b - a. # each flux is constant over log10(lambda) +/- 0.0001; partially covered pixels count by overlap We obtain -15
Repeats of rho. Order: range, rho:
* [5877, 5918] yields -11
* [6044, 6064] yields -16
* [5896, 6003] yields -11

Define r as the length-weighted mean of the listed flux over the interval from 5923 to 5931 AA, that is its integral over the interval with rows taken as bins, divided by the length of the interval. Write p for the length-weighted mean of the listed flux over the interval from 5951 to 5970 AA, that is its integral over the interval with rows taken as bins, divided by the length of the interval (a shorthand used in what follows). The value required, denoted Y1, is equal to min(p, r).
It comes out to 18.2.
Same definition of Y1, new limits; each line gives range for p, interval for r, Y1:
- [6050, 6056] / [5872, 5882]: 18.9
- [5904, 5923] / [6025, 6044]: 18.2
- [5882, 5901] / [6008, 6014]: 15.7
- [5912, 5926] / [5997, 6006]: 17.5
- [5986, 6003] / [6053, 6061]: 18.8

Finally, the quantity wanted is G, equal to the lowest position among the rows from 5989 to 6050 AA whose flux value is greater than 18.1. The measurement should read 5990.40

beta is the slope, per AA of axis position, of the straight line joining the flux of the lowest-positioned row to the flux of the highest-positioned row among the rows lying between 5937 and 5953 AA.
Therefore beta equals -0.08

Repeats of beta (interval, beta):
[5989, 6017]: -0.10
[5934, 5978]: -0.08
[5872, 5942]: 0.02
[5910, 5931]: 0.05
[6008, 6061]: 0.02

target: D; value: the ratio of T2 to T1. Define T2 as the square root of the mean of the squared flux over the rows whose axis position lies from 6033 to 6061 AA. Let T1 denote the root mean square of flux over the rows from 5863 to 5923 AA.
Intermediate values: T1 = 17.8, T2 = 19.1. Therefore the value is 1.07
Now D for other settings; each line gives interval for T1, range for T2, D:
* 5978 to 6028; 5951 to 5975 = 0.96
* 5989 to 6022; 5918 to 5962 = 0.98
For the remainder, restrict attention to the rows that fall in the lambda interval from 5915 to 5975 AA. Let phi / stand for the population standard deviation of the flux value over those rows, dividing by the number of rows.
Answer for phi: 1.25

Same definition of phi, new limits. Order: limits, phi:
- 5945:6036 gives 1.25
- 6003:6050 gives 1.05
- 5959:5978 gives 1.03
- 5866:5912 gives 2.55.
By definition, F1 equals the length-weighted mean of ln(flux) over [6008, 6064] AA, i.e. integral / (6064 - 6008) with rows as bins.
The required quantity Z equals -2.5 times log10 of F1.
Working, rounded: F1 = 2.92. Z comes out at -1.16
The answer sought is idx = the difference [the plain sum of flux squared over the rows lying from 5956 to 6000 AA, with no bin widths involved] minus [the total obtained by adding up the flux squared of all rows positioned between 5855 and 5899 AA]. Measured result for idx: 910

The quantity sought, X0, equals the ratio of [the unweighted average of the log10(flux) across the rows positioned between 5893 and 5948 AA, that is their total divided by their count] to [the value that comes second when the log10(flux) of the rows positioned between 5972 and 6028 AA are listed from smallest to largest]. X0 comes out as 1.03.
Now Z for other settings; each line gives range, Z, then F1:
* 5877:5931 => -1.14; 2.86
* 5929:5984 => -1.17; 2.93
